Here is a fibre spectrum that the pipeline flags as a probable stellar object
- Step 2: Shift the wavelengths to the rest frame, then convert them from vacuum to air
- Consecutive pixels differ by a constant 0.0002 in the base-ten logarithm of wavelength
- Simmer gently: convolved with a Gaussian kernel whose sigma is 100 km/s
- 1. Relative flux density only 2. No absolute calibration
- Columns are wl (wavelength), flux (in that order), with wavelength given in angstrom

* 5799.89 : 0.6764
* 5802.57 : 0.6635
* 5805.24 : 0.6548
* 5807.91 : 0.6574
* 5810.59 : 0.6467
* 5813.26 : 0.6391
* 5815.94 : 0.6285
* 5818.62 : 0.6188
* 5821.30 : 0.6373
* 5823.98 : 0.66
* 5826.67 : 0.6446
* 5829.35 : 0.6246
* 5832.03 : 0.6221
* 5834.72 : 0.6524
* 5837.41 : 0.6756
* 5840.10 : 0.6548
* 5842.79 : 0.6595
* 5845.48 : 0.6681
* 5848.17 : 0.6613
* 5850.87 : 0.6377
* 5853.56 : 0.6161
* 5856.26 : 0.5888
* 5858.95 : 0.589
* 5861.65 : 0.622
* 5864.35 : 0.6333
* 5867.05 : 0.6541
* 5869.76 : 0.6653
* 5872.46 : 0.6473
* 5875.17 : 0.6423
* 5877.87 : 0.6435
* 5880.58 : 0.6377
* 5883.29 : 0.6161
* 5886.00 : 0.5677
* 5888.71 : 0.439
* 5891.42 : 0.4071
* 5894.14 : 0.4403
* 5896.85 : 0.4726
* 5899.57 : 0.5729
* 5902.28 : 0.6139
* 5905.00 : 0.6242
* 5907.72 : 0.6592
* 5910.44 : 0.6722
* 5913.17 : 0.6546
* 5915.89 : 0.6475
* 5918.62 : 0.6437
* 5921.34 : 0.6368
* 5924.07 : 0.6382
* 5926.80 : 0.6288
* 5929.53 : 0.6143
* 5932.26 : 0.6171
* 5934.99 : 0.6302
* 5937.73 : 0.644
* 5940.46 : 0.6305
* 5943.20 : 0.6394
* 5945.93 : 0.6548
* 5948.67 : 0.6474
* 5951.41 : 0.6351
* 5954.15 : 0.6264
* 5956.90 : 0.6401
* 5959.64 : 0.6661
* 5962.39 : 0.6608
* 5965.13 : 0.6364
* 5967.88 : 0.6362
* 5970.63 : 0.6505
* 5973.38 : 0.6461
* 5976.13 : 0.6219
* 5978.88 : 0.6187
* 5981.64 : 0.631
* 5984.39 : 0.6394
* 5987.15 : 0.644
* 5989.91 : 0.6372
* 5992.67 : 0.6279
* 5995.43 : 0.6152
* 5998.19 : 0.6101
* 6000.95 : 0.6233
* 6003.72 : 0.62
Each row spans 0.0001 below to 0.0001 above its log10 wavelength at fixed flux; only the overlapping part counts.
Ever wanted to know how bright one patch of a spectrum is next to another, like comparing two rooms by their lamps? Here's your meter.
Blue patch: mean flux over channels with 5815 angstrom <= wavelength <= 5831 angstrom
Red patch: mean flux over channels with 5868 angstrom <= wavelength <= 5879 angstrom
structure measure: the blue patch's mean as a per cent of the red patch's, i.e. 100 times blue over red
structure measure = 97.8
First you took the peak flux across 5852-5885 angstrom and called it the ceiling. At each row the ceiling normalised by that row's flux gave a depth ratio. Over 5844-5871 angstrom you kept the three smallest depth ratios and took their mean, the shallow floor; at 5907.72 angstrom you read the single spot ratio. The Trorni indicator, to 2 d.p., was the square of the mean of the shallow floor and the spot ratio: 1.01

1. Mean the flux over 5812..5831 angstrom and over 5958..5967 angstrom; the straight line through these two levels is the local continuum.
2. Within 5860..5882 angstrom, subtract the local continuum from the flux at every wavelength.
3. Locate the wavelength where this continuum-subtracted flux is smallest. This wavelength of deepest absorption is 5861.65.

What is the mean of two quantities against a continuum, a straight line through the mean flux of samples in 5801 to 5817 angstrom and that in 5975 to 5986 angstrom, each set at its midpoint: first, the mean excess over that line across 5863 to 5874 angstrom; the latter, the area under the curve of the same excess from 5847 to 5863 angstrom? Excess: -0.19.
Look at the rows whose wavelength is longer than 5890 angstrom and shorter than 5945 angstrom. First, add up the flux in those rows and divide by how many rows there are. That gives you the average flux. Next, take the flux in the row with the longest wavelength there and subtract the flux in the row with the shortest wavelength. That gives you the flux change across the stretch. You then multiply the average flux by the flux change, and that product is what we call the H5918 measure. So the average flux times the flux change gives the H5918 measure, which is 0.14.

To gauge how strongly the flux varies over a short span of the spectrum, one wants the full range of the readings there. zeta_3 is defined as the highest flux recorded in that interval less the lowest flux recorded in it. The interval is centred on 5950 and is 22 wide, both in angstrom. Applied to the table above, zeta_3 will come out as 0.040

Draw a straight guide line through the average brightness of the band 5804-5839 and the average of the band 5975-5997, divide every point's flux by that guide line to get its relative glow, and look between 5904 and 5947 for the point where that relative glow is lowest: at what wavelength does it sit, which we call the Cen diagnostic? 5929.53 angstrom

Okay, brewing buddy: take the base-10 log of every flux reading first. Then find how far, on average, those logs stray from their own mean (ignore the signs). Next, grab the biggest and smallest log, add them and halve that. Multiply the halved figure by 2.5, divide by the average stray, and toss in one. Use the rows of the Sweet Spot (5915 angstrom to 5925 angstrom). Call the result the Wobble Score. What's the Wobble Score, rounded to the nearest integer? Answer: -174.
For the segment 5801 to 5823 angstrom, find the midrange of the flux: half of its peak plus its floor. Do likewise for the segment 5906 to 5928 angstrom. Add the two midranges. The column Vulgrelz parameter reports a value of 1.29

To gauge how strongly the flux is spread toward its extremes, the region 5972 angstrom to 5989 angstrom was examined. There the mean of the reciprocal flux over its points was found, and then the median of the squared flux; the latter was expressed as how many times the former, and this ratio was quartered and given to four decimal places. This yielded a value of 0.0639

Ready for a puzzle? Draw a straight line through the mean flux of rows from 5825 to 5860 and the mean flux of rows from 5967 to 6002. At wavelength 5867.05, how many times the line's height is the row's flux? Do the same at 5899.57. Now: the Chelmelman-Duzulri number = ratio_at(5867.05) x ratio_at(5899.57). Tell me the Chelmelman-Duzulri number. 0.93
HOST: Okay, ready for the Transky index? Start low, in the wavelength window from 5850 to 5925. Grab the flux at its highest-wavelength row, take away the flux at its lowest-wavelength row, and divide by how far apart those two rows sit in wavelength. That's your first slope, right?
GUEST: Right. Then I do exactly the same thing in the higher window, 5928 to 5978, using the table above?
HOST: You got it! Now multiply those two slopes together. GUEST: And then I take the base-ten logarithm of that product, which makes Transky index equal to -9.0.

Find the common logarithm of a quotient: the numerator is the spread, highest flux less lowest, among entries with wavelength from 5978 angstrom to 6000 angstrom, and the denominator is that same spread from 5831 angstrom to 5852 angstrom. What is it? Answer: -0.198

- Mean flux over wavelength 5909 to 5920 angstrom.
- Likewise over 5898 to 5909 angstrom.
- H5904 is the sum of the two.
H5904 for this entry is 1.27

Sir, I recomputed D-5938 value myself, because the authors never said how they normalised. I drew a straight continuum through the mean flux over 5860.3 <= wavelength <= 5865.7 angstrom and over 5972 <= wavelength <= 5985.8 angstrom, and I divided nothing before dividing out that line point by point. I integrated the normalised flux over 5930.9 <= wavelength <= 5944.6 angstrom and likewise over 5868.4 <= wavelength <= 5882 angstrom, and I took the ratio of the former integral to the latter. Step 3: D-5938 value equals 0.98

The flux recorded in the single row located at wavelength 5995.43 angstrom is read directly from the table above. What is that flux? 0.6152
